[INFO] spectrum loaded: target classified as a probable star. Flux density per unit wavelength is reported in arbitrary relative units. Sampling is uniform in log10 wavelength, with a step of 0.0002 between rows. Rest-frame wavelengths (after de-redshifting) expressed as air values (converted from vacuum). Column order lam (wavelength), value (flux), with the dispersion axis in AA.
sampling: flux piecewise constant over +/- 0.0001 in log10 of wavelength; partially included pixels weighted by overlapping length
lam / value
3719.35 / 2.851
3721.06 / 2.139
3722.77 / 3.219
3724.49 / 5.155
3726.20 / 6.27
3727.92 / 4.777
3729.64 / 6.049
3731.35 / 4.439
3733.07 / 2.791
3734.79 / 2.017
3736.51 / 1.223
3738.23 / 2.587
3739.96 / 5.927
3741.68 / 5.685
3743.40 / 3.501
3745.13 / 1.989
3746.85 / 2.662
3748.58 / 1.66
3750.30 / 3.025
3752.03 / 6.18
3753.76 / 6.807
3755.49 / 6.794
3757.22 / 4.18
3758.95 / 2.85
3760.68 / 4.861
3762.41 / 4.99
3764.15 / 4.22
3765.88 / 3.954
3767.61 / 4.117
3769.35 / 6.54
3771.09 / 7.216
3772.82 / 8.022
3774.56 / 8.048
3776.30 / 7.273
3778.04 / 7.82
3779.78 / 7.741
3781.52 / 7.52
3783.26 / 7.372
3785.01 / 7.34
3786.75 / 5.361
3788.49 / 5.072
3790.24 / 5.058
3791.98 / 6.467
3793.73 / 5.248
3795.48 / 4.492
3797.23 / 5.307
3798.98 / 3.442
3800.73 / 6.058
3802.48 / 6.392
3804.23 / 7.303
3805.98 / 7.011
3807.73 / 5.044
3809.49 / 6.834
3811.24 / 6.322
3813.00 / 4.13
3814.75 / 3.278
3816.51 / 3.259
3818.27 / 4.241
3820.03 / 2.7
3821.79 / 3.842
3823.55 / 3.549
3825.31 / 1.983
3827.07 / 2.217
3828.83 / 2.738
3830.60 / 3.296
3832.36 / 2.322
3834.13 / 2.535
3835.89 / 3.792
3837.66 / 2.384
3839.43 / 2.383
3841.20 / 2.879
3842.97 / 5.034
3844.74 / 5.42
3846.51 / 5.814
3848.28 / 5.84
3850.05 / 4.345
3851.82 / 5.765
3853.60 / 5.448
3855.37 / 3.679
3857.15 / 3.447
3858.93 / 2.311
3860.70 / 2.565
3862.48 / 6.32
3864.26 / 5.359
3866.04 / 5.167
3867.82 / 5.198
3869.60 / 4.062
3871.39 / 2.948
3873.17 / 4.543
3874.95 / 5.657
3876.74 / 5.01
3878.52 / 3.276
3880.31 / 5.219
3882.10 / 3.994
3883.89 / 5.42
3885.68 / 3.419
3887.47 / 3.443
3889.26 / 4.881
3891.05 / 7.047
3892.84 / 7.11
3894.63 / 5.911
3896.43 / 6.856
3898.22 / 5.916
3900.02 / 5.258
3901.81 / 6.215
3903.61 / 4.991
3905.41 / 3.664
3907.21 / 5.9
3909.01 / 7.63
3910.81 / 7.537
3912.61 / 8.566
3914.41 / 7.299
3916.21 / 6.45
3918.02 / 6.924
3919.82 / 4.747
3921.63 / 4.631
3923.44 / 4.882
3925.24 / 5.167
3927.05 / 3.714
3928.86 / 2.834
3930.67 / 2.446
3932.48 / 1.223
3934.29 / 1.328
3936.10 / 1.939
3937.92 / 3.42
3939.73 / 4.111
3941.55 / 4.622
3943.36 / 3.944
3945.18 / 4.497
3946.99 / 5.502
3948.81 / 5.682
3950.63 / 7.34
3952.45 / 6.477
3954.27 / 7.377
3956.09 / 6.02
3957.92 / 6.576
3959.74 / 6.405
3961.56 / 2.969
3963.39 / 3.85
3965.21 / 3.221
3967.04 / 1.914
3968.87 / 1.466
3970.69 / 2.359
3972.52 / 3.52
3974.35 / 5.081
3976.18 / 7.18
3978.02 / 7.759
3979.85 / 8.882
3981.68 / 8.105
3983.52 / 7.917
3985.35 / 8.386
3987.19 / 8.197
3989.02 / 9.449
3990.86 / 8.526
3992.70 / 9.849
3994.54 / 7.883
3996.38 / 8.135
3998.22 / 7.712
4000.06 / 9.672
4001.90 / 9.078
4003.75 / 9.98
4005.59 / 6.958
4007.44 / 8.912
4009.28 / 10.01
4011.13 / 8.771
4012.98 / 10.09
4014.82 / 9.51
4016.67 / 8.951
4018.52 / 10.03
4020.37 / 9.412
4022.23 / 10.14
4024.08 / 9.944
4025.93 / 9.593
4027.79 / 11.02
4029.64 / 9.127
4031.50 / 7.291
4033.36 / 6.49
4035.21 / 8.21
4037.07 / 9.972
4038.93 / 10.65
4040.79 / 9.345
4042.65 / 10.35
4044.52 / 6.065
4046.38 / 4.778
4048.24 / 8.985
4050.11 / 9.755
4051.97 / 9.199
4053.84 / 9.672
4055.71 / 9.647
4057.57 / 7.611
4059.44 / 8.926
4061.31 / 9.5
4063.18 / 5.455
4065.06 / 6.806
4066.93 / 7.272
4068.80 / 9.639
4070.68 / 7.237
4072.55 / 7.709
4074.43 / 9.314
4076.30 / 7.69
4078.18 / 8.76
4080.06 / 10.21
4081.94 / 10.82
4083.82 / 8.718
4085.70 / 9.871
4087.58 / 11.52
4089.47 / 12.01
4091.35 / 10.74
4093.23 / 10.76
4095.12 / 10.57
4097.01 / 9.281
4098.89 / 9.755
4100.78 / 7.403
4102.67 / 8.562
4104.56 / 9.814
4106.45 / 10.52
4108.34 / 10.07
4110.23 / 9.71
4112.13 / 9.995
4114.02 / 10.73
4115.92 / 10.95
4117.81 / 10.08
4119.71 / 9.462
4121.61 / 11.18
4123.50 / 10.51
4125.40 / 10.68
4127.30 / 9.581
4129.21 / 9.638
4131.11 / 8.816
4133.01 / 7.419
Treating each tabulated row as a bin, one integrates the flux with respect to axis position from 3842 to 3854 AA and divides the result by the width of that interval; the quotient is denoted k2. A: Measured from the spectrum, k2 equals 5.4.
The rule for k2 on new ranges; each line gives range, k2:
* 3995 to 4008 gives 8.6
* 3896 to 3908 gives 5.5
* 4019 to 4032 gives 9.6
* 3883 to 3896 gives 5.4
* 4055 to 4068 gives 7.9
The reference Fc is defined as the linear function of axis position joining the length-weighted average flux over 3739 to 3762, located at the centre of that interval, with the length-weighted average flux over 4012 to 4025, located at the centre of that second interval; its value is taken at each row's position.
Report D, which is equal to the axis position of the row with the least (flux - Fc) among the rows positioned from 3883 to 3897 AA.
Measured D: 3887.47 AA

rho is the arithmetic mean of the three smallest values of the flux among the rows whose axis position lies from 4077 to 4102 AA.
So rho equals 8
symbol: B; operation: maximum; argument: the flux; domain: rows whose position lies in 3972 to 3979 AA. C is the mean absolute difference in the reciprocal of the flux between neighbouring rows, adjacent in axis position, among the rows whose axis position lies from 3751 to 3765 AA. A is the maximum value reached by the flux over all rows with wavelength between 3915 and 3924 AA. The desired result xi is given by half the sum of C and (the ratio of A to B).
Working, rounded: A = 6.924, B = 7.759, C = 0.058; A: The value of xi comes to 0.48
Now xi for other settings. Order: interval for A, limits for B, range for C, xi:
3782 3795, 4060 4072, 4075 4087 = 0.39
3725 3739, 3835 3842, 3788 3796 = 0.84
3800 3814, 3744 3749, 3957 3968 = 1.42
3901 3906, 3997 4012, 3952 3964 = 0.34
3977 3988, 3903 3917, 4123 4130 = 0.52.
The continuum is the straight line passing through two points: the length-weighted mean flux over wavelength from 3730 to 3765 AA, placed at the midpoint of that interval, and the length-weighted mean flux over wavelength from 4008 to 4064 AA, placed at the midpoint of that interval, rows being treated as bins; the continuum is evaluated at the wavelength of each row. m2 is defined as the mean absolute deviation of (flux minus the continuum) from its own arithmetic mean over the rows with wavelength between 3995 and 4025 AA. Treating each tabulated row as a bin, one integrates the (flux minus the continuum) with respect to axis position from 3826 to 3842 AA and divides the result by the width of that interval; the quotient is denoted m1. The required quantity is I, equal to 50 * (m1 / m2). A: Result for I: -204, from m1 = -2.7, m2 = 0.67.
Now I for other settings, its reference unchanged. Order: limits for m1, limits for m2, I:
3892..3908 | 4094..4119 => -69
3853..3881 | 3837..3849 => -59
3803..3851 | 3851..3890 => -61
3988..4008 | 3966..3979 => 11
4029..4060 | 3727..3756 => -15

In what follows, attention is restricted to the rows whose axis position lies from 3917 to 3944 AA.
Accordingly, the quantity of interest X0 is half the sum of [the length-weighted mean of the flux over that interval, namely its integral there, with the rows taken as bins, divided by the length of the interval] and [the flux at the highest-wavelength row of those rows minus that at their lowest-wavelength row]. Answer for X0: 0.4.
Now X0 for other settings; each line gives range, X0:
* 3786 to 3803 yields 3.1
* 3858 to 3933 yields 2.0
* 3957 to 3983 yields 3.3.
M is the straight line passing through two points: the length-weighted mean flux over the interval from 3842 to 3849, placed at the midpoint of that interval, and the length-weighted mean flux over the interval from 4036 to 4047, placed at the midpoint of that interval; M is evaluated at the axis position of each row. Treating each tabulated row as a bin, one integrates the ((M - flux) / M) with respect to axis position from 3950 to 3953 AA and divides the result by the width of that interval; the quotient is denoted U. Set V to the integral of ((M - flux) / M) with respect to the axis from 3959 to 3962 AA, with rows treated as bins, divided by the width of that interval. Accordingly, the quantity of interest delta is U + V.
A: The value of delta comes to 0.4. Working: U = 0.04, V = 0.34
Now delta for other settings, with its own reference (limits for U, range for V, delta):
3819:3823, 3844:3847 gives 0.3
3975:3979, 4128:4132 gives 0.1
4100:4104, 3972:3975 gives 0.6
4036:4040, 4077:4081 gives -0.2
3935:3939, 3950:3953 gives 0.7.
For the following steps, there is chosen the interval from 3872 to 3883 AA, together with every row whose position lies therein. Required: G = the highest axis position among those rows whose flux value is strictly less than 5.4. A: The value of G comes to 3882.10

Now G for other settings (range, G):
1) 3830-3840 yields 3839.43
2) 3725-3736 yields 3734.79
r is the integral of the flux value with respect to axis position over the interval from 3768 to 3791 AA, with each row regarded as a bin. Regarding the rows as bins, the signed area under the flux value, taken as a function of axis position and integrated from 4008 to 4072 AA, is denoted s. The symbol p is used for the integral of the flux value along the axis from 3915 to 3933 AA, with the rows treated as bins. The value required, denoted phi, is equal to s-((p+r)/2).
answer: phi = 444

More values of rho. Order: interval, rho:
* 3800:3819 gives 4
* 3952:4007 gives 2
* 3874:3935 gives 2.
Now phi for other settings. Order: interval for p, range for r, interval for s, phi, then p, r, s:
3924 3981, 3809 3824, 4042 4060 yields -7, 256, 63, 152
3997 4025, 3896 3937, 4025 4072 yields 167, 259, 206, 399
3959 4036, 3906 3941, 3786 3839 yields -148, 591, 167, 231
